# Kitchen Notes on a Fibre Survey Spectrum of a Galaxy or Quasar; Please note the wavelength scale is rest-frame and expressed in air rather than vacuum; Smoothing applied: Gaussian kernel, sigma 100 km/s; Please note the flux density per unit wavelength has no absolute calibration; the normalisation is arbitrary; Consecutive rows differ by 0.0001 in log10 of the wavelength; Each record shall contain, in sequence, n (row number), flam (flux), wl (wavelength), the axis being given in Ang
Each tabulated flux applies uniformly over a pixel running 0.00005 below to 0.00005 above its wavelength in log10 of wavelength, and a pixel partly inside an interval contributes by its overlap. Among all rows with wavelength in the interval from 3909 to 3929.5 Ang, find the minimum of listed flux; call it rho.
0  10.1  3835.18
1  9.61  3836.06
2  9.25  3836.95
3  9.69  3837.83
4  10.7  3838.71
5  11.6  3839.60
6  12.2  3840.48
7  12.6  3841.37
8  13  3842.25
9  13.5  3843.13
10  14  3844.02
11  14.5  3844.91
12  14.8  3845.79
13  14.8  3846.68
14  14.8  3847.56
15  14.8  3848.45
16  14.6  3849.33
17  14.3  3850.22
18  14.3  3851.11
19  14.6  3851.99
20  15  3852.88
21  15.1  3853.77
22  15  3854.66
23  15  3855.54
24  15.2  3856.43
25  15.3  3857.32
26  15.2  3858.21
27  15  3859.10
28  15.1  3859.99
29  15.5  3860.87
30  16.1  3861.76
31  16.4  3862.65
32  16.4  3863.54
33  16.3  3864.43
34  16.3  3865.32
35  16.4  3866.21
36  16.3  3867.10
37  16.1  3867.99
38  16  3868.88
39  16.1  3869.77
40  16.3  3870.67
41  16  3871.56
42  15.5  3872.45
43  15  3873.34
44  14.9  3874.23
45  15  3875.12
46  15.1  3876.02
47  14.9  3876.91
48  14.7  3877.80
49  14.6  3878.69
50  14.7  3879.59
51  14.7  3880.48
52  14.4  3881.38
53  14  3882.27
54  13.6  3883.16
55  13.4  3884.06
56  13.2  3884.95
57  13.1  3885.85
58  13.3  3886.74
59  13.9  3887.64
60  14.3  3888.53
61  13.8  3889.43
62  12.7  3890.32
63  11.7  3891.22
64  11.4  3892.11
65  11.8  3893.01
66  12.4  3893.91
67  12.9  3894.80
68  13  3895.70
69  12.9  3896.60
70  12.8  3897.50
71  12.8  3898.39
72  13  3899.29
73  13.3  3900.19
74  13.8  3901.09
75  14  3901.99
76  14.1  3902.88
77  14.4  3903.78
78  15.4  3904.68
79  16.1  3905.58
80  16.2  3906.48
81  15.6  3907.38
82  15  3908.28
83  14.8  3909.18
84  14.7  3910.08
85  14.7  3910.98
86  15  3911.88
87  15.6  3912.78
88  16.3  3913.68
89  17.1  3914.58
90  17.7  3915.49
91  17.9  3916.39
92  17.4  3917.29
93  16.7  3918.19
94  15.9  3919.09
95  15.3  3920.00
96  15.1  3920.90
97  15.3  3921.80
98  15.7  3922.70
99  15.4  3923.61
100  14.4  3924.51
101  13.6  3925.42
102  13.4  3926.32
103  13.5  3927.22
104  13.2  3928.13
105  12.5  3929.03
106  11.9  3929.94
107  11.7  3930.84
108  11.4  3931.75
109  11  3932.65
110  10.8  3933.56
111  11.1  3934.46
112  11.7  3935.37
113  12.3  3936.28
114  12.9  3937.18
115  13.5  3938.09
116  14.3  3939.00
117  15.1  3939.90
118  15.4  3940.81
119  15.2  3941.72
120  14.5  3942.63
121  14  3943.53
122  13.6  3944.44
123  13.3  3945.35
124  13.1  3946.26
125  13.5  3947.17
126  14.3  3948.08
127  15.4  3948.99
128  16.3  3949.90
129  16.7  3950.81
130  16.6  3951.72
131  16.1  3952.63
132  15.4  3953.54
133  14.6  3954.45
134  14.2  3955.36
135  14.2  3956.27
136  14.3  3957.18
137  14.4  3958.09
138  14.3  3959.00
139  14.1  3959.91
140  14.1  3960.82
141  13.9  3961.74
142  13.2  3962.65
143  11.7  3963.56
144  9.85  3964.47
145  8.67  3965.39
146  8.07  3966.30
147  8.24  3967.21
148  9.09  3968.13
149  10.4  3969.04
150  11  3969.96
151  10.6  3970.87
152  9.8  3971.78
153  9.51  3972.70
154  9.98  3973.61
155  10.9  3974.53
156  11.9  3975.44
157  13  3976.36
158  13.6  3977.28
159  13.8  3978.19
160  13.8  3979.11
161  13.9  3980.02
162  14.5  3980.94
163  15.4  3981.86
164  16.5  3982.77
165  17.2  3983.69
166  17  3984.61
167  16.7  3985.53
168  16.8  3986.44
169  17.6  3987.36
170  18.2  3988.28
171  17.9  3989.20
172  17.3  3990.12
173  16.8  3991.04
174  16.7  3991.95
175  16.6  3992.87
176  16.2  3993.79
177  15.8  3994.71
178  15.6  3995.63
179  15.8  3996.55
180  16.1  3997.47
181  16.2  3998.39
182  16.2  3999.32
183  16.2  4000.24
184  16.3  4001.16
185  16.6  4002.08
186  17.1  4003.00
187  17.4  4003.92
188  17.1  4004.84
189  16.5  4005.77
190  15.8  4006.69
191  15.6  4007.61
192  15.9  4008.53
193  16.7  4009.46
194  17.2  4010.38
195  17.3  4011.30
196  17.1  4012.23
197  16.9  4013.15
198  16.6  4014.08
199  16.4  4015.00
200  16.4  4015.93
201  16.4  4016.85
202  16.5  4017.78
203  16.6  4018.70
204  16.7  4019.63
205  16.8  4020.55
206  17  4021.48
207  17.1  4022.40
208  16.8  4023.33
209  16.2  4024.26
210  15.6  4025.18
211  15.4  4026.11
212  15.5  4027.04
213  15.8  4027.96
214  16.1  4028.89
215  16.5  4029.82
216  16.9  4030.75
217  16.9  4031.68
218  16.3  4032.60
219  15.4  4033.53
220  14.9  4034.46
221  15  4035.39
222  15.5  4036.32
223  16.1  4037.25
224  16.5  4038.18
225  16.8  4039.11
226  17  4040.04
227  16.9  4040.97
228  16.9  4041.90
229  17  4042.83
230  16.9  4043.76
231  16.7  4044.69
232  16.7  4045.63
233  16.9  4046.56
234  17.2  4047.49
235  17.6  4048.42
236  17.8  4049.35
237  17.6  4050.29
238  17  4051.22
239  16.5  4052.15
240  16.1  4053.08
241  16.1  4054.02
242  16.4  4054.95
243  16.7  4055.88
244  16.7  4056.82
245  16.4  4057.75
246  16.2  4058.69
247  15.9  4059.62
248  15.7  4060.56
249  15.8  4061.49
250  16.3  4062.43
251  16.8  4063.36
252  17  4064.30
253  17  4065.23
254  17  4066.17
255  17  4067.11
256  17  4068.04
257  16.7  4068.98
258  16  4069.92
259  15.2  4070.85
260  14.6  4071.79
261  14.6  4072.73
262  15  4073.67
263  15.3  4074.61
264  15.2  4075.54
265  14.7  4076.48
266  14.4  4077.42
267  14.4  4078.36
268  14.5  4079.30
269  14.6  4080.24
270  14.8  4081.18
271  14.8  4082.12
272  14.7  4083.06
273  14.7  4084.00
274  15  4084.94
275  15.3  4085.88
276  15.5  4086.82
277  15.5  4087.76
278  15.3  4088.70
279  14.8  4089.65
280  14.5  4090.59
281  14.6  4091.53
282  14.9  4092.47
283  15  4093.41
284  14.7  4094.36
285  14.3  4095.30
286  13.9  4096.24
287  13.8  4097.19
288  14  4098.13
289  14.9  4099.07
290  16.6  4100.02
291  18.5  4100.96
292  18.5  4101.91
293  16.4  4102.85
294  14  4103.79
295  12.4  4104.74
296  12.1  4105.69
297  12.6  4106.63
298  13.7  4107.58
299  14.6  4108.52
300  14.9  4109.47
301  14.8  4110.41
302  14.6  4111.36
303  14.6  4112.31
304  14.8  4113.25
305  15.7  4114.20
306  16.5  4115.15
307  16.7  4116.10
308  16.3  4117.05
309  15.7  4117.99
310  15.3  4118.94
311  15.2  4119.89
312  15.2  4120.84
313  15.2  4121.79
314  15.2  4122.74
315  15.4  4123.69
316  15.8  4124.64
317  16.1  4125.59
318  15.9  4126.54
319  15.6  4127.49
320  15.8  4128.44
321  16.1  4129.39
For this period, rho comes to 12.5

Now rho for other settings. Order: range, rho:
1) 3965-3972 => 8.07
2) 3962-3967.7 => 8.07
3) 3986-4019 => 15.6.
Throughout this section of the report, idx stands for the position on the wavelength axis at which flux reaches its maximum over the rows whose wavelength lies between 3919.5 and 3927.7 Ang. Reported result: 3922.70 Ang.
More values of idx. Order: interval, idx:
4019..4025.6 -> 4022.40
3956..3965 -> 3958.09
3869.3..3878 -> 3870.67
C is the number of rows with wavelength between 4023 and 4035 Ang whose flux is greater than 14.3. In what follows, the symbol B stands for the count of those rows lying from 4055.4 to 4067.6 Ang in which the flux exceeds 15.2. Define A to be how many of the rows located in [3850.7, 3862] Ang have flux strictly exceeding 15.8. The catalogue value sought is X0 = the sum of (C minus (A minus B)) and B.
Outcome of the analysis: 38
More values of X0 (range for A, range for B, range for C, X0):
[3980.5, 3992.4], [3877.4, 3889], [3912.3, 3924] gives 2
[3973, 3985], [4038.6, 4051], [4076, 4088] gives 36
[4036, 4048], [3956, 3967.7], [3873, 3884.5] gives -2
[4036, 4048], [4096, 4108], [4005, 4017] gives 9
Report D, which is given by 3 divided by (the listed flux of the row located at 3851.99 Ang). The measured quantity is 0.205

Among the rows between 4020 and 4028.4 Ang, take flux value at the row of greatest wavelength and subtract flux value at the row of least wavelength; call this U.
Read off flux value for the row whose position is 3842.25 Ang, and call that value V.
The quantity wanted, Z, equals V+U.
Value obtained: 12.0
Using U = -1.0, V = 13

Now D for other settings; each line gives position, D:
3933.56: 0.278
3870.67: 0.184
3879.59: 0.204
